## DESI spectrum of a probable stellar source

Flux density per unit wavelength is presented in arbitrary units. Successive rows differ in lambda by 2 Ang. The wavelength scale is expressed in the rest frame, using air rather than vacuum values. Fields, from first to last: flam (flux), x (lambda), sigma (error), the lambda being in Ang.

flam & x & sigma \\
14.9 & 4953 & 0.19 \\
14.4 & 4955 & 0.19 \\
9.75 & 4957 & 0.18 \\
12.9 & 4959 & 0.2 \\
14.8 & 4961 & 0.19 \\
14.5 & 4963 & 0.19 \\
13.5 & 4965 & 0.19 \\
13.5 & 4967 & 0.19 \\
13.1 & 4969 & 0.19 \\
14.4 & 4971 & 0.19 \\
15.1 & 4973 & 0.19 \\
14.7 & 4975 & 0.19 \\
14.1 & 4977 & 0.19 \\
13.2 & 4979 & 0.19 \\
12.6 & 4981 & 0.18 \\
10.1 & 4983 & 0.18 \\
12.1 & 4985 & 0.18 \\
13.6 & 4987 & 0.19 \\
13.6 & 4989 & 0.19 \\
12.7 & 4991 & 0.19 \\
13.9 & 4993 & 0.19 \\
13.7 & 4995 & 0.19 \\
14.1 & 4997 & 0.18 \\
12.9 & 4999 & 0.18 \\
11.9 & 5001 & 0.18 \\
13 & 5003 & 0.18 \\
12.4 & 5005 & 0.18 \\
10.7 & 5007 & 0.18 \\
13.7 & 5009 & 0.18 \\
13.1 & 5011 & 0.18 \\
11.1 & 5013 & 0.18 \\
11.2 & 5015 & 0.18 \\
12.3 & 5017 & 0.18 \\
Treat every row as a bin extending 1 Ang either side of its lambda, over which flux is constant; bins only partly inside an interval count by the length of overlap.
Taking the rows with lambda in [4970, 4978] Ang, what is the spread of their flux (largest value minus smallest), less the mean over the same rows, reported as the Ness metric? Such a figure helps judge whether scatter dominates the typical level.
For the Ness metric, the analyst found -13.6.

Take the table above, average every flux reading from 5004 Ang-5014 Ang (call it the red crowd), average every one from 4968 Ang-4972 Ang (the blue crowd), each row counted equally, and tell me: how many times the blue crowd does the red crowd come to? 0.89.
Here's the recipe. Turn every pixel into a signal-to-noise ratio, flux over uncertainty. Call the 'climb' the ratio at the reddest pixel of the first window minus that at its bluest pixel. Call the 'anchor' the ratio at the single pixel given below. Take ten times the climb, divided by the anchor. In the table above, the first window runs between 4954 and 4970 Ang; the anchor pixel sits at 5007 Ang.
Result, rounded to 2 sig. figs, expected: -1.2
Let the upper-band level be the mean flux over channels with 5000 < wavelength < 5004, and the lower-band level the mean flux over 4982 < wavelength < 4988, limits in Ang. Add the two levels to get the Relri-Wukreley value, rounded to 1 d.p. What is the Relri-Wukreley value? 24.4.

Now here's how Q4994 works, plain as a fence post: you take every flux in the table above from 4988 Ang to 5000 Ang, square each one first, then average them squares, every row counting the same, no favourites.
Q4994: 182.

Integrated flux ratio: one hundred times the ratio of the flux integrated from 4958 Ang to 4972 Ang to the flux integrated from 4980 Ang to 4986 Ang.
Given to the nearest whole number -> 278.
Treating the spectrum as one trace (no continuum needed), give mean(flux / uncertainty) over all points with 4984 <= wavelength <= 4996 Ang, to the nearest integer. 70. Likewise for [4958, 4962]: 71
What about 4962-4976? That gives 74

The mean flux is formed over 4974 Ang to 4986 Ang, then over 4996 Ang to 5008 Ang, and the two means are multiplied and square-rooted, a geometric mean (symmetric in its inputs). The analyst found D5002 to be 12.6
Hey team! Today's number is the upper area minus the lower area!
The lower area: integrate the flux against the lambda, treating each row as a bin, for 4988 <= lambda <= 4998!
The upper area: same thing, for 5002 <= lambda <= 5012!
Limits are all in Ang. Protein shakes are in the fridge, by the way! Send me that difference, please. -10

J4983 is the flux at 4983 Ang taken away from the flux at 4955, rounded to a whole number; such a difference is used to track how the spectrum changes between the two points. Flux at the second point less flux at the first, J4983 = 4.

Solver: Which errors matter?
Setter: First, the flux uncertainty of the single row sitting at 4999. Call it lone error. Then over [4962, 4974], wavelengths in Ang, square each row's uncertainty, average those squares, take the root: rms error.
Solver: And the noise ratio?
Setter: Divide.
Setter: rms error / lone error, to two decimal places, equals 1.06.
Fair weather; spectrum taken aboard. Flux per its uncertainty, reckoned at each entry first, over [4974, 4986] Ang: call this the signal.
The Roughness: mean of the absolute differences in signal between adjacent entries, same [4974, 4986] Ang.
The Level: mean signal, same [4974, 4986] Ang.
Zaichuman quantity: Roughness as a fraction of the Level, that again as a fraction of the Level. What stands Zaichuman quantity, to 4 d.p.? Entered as 0.0014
